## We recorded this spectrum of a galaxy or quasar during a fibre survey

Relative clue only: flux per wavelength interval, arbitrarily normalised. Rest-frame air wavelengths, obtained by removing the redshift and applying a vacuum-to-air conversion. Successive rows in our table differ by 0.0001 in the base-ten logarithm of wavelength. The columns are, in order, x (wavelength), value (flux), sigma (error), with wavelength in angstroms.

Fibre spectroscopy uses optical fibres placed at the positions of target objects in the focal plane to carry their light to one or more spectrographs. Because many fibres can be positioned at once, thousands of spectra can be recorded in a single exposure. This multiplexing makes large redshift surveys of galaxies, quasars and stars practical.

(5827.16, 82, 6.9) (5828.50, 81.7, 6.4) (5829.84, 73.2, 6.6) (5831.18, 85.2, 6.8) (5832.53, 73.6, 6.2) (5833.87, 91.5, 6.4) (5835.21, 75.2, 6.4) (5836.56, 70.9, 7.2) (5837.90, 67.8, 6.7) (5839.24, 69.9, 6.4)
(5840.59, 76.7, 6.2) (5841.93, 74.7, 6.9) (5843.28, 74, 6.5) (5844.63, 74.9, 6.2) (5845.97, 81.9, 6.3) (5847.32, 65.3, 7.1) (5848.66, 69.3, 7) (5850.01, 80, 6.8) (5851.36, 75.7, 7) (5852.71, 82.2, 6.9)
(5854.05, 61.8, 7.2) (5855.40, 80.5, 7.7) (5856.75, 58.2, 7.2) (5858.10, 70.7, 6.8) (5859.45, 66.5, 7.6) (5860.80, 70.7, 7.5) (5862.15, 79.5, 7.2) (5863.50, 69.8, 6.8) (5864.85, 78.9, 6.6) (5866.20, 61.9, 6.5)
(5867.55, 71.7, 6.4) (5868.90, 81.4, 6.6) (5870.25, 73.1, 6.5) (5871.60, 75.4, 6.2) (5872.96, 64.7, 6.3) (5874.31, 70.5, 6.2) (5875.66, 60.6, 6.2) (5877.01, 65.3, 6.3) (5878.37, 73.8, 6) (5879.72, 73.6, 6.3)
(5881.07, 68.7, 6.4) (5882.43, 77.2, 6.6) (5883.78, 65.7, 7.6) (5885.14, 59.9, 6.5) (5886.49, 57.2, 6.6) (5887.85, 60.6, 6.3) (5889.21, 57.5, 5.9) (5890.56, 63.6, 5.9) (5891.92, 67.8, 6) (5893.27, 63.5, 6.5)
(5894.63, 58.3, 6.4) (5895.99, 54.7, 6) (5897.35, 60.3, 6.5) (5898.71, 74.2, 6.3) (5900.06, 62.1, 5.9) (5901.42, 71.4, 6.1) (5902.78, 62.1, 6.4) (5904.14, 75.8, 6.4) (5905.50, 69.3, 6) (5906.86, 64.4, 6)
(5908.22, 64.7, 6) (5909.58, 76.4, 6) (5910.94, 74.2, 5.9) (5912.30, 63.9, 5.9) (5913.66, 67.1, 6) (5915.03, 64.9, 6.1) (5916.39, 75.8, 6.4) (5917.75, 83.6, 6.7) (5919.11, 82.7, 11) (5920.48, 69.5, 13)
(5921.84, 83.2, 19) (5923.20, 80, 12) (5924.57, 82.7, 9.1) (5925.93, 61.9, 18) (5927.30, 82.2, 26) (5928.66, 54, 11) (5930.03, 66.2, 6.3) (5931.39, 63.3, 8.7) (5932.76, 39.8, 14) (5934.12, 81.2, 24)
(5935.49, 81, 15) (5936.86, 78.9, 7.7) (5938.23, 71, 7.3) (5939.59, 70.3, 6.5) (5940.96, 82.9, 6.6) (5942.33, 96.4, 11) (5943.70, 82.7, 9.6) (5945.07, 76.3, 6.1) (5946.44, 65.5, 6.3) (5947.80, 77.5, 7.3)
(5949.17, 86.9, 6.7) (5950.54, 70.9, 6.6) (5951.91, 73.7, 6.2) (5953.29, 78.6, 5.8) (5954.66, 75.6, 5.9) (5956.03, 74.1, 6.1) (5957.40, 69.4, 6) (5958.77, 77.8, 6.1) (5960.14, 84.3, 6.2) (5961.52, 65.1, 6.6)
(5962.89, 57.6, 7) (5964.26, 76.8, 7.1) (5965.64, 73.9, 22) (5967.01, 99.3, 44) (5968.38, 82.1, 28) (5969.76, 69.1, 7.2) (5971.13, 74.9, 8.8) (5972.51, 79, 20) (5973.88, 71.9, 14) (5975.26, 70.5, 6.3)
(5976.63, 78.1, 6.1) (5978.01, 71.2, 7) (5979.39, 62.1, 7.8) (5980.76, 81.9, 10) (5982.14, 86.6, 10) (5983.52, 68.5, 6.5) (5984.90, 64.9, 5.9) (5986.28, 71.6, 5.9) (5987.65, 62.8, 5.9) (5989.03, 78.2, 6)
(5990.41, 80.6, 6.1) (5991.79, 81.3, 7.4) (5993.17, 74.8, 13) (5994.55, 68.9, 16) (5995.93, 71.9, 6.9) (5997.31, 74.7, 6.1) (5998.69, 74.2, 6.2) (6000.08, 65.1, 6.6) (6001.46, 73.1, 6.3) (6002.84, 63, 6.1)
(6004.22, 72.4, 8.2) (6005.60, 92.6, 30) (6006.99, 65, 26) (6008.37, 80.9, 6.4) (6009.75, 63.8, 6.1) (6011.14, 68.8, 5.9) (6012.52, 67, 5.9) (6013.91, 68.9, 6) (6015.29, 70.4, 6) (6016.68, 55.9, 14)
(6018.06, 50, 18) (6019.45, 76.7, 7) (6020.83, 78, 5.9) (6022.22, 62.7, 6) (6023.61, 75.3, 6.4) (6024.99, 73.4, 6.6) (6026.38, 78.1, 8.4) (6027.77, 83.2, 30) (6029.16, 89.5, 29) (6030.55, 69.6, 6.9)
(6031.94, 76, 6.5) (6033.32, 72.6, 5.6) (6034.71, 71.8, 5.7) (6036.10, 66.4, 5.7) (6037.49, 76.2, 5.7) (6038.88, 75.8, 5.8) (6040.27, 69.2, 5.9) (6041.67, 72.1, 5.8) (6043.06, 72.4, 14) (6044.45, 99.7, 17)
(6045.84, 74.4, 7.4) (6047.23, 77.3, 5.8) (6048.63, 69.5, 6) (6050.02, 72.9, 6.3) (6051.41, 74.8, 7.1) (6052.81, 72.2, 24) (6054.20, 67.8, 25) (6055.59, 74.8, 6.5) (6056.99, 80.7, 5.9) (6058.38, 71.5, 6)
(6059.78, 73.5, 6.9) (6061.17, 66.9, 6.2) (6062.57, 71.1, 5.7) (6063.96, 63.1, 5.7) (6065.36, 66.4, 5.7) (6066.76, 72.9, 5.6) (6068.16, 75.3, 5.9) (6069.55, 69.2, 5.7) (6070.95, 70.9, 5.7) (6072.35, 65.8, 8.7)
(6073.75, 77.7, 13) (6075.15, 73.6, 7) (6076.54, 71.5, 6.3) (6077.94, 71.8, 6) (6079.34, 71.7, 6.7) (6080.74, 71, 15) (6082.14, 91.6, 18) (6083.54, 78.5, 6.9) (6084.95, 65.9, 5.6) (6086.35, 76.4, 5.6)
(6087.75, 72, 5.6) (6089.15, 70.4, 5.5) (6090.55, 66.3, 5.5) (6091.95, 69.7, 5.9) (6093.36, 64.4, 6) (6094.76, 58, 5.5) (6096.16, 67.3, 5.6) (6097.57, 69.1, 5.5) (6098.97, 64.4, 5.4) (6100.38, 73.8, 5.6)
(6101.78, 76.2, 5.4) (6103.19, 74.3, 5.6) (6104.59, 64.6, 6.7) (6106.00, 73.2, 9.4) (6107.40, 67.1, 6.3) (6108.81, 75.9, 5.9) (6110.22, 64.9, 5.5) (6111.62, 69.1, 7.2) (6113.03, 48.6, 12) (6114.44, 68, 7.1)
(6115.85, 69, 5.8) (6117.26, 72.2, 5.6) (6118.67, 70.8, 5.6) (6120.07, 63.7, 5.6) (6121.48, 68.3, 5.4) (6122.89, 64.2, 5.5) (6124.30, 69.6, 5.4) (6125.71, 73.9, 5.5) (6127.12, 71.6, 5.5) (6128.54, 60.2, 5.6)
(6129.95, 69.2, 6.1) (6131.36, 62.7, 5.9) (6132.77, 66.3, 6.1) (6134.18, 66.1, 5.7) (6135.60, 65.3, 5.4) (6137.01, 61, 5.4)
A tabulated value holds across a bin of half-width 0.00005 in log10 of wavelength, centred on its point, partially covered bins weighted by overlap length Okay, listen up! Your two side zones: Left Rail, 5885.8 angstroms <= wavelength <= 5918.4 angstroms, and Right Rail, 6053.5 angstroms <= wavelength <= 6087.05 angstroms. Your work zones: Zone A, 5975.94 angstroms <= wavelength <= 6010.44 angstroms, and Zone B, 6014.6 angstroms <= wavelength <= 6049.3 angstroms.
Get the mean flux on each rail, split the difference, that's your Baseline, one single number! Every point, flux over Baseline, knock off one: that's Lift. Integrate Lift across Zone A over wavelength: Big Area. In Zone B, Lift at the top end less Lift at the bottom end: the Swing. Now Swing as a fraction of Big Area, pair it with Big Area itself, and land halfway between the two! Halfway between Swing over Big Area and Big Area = 0.9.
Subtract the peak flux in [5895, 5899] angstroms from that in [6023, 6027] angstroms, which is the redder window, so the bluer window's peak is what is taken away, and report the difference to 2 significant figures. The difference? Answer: 3.9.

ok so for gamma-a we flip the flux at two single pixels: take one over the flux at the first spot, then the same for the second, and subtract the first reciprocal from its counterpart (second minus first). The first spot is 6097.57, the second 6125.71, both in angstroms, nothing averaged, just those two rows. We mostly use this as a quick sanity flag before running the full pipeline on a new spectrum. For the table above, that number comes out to -0.0009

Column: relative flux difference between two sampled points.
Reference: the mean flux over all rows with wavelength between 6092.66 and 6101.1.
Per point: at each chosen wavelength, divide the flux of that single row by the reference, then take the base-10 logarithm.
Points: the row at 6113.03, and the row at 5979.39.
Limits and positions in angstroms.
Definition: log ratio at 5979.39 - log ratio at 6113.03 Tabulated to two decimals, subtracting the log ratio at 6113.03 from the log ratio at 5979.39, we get 0.11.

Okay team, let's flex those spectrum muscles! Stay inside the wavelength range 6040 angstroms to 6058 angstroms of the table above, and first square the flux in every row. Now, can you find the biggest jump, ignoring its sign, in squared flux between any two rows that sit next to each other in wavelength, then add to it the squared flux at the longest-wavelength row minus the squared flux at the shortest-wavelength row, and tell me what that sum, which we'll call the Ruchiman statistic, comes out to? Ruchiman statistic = 6422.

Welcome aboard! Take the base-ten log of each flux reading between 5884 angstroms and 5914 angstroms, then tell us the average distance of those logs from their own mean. 0.034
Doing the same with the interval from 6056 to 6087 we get 0.025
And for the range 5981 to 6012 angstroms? 0.036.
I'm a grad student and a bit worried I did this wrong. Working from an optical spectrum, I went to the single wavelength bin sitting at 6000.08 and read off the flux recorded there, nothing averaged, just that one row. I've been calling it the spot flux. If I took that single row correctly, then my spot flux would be 65.1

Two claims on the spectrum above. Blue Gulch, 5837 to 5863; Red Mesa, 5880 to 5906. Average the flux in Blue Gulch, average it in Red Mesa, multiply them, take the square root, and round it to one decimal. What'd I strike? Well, 68.6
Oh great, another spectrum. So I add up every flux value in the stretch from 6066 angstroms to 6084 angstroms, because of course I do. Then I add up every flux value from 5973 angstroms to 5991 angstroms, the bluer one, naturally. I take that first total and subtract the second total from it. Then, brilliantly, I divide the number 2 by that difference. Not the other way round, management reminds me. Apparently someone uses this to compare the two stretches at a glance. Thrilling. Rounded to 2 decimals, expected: 0.16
